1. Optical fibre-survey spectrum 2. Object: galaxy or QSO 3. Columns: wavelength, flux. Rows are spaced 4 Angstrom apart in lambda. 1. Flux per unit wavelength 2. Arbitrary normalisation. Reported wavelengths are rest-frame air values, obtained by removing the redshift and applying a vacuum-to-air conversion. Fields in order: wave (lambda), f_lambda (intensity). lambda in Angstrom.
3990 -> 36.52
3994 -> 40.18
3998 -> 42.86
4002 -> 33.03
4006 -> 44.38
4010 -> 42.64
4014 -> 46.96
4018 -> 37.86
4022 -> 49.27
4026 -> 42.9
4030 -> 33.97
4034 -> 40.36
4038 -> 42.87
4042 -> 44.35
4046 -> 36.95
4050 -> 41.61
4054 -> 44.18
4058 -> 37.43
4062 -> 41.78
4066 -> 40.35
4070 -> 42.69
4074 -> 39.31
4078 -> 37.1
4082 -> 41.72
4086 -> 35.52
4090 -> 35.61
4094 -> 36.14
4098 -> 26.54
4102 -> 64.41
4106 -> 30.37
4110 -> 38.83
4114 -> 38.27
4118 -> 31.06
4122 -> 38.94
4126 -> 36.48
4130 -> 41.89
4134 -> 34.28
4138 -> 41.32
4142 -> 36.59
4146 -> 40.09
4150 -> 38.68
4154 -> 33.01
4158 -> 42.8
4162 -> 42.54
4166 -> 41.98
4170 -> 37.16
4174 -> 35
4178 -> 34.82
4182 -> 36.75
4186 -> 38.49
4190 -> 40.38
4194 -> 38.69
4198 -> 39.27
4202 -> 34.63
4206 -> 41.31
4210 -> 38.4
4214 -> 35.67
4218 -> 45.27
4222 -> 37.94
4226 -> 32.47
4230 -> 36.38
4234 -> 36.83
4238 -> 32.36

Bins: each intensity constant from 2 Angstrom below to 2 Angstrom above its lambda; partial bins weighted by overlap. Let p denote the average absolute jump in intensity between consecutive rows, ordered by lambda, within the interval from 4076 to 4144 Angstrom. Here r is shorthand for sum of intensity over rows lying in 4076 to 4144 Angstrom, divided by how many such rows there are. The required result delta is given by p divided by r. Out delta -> 0.24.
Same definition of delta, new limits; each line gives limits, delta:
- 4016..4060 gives 0.14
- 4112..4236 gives 0.11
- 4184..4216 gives 0.08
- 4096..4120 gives 0.46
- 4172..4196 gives 0.04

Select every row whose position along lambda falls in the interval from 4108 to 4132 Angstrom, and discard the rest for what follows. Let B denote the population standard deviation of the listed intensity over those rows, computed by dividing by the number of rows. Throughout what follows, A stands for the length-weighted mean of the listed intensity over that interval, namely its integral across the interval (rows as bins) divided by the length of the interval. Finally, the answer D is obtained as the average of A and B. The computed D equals 20.4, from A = 37.6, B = 3.32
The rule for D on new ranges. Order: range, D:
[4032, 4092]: 21.5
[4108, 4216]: 20.5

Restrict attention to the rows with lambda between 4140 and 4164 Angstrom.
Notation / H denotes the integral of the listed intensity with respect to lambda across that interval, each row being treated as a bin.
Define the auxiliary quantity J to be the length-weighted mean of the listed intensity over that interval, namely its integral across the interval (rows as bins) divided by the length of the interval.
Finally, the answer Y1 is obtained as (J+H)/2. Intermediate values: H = 935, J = 39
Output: 487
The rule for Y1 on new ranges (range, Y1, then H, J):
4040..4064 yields 513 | 985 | 41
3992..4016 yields 521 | 1000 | 42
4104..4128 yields 446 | 856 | 36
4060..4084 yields 506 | 972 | 40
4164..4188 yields 467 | 897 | 37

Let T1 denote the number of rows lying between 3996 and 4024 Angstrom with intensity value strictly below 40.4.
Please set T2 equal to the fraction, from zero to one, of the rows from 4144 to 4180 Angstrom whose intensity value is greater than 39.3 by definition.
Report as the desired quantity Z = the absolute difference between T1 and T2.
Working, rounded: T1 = 2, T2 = 0.44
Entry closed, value 1.6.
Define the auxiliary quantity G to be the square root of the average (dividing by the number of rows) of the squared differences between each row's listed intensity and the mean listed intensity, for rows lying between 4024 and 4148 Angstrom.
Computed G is 6.2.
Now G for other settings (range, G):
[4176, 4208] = 2.3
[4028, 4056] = 3.6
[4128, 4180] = 3.4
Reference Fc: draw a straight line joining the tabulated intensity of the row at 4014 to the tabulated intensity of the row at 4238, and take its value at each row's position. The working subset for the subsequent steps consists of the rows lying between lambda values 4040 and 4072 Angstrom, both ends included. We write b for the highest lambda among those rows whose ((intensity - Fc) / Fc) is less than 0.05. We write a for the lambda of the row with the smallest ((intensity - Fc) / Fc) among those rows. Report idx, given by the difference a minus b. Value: -24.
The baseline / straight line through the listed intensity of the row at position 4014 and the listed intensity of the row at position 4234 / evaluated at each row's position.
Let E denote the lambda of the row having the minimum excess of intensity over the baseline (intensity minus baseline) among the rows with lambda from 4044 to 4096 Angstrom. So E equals 4046 Angstrom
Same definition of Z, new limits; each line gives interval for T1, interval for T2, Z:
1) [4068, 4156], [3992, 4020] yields 16.3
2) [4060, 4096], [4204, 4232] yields 5.7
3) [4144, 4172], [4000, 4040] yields 3.3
